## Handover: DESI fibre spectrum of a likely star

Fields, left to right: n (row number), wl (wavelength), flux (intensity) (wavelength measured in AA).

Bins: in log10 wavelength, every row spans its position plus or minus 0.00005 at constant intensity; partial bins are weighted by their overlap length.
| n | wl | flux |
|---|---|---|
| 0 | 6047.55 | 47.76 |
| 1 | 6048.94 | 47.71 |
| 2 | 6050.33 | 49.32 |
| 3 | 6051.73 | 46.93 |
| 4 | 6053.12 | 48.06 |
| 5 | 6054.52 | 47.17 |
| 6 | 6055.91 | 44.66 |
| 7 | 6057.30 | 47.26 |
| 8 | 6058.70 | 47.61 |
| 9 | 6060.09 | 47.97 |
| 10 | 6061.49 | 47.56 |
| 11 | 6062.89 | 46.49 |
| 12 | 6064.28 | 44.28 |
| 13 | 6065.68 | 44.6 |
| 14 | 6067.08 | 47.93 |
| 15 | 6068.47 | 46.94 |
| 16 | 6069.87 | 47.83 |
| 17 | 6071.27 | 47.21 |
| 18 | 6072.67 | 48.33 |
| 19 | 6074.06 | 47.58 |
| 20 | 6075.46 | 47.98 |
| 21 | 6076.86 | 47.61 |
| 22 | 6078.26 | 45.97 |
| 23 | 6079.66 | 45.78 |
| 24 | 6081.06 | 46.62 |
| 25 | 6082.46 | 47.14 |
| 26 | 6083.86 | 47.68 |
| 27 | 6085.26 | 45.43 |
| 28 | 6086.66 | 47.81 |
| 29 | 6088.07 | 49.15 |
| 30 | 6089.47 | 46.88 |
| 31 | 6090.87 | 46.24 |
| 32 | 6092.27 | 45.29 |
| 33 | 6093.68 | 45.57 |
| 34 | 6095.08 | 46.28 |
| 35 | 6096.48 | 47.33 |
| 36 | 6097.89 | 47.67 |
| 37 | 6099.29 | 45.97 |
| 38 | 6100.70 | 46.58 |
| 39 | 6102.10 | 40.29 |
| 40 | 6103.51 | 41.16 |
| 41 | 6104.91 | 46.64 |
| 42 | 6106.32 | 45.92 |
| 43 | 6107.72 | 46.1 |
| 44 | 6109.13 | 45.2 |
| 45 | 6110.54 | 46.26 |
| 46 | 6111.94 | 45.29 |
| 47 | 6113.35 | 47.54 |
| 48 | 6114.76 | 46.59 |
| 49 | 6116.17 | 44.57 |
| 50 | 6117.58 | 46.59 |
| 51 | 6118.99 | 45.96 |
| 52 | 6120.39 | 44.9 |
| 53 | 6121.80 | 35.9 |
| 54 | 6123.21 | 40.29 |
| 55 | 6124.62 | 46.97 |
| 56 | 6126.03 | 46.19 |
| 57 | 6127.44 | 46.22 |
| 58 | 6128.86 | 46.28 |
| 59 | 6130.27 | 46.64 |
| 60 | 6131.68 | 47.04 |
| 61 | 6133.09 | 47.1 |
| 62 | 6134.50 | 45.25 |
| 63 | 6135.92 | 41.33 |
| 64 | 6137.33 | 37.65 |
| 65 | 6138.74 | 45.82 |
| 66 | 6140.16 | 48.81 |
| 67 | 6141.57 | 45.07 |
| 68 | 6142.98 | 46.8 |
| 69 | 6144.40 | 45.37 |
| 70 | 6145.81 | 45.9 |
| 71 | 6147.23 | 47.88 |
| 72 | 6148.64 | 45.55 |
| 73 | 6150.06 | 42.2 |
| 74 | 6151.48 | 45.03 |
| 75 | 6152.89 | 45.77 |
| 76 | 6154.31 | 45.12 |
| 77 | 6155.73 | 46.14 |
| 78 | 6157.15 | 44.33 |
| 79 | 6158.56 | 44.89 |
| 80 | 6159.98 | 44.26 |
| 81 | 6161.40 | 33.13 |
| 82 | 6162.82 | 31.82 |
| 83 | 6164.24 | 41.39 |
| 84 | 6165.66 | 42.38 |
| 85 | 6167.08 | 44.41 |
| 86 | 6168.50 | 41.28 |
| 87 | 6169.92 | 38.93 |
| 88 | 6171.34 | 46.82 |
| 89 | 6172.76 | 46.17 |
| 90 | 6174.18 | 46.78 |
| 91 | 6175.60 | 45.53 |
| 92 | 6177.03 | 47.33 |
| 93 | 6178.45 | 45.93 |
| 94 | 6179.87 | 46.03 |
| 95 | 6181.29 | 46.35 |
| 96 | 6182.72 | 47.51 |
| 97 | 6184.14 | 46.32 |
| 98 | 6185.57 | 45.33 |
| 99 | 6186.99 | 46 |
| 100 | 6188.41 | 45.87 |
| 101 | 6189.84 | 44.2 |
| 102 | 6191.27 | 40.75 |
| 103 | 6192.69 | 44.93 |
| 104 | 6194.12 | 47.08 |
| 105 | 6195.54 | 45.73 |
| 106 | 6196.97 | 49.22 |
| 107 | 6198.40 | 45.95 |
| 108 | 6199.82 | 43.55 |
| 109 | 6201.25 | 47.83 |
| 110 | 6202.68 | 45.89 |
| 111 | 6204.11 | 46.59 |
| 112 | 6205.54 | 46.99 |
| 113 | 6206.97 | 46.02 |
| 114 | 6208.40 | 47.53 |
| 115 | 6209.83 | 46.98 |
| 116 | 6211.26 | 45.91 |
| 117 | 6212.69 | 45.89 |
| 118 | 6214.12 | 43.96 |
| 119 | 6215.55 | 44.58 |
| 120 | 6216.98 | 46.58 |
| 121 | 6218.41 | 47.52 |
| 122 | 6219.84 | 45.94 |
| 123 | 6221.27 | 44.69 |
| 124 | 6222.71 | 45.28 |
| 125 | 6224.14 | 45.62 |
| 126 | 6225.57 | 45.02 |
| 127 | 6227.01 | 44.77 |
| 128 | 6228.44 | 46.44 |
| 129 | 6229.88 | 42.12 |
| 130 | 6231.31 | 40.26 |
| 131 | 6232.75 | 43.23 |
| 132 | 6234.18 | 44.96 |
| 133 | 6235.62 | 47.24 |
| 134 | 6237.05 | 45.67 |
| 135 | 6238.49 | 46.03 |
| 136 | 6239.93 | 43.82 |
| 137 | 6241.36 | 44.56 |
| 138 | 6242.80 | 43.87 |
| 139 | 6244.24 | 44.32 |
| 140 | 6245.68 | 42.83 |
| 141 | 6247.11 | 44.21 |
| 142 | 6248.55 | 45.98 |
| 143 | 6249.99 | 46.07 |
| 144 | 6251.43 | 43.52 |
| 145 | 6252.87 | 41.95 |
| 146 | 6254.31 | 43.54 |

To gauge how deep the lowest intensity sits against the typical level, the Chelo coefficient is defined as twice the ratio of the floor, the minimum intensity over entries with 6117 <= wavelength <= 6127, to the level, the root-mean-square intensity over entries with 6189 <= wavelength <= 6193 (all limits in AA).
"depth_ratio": 1.66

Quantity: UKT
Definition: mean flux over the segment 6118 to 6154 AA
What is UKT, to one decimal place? 44.9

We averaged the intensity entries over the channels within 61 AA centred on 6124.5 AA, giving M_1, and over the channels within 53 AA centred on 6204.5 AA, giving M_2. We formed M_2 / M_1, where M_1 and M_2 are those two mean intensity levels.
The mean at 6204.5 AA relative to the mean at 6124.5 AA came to 1.01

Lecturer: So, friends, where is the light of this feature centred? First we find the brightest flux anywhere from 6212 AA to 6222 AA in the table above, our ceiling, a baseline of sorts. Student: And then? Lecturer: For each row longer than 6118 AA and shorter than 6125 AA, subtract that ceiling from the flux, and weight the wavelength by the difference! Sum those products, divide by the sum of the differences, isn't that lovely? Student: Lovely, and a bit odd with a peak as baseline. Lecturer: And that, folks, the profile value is 6122.0 AA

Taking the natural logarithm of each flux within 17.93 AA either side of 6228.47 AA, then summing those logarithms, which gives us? 95.1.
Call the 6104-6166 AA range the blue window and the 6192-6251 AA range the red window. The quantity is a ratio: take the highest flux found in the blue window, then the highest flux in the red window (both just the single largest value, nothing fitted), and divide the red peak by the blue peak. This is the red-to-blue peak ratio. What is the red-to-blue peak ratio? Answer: 1.01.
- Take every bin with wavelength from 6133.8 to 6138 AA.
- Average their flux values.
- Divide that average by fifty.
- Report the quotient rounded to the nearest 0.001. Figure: 0.828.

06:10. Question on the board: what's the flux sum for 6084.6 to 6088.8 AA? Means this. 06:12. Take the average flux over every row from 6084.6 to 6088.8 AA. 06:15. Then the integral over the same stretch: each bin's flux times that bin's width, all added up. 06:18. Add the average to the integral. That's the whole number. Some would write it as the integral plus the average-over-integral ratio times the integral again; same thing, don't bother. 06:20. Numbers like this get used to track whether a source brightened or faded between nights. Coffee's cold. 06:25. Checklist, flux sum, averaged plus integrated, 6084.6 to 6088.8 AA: 247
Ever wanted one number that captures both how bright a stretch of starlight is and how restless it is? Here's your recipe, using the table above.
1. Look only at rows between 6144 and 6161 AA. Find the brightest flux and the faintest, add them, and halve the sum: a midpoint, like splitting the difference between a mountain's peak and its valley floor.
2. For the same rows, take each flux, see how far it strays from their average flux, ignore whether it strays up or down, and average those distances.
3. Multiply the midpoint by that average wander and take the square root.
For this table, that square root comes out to 6.4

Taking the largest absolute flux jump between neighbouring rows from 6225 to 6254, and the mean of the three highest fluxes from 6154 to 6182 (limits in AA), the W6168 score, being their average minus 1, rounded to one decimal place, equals 24.6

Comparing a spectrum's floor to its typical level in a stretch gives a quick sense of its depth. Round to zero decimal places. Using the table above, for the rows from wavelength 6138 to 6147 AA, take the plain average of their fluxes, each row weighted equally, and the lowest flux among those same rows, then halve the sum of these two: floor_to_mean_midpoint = 46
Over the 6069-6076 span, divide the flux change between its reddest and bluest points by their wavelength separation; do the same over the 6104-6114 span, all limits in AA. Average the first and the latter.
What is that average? 0.1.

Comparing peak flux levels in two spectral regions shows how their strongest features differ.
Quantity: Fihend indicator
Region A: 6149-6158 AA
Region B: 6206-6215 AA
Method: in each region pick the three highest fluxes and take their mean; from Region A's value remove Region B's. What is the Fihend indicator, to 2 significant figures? -1.2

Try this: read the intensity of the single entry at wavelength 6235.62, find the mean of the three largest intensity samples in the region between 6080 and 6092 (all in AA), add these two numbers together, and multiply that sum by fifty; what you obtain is 4773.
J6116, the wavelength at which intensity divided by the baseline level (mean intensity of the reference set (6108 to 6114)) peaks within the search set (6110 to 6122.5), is 6113.35 AA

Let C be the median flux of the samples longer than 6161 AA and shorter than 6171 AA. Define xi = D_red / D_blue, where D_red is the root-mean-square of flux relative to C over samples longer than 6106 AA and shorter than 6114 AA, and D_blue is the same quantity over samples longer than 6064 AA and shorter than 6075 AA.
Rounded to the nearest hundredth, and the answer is 0.84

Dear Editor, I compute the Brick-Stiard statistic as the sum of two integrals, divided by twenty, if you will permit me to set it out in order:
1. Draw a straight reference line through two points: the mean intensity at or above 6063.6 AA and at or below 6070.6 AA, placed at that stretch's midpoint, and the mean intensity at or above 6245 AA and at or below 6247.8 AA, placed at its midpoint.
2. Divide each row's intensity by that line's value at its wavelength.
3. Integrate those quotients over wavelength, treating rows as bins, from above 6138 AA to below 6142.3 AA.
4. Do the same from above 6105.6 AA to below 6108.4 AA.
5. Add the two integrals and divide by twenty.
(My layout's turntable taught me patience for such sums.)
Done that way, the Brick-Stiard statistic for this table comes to 0.36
